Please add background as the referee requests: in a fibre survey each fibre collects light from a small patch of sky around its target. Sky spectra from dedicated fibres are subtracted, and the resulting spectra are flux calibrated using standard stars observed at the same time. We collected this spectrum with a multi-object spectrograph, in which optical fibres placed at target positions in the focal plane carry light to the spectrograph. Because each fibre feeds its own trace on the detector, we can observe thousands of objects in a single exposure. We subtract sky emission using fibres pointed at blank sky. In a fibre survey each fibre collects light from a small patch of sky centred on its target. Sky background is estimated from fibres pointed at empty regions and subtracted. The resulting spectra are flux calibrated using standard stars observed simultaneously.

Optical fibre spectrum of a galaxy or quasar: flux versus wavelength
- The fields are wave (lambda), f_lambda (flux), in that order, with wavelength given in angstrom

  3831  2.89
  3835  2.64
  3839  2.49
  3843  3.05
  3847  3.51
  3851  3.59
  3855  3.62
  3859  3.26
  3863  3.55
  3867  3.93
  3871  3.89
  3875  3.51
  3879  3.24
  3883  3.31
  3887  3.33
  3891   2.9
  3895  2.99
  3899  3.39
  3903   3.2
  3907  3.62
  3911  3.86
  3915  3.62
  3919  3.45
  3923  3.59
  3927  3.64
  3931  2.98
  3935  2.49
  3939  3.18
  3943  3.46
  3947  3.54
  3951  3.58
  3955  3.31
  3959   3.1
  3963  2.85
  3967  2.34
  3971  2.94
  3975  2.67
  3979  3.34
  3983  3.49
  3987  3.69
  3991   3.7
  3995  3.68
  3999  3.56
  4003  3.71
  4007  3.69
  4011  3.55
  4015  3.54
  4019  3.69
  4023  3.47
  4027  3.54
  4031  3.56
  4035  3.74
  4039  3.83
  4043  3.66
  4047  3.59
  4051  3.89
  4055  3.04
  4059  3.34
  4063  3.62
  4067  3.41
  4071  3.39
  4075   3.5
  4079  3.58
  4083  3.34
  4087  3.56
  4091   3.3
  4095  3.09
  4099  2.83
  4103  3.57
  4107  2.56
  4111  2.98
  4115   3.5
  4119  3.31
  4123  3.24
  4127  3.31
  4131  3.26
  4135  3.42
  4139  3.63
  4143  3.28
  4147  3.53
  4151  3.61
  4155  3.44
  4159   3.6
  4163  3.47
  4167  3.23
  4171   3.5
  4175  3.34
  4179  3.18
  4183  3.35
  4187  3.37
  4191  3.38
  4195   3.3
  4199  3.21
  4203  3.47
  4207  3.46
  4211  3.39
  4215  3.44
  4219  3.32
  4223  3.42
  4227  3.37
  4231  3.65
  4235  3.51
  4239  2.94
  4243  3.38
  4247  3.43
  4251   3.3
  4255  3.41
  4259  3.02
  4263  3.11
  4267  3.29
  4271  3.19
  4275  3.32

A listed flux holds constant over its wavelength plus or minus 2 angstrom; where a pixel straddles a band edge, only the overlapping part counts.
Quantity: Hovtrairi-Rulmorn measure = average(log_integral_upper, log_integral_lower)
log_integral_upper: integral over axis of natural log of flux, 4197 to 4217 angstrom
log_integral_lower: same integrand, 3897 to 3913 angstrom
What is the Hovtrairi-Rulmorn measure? 22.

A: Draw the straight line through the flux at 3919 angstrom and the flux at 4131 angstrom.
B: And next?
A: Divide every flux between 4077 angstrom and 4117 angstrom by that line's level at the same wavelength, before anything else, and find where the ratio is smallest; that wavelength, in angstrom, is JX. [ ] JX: 4107 angstrom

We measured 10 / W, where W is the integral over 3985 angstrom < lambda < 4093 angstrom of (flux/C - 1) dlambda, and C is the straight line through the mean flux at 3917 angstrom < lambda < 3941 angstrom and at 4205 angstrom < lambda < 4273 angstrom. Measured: 1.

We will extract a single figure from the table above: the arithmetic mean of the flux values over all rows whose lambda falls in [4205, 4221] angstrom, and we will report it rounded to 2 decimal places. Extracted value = 3.40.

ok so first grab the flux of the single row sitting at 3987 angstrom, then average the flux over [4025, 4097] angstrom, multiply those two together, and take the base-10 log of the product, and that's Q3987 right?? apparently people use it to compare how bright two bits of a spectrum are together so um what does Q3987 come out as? 1.11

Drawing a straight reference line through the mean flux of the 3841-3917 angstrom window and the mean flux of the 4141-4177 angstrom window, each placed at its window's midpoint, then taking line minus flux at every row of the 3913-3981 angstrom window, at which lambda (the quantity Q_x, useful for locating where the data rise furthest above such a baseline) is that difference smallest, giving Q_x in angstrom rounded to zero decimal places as 3927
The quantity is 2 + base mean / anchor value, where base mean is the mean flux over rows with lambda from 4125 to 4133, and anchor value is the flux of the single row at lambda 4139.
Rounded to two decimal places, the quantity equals 2.90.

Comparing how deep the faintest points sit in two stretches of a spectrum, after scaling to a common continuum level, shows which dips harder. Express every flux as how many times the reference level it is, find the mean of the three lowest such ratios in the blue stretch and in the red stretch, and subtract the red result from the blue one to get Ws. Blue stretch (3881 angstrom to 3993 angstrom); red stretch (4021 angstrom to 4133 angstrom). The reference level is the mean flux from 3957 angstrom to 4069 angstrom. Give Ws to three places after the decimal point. -0.084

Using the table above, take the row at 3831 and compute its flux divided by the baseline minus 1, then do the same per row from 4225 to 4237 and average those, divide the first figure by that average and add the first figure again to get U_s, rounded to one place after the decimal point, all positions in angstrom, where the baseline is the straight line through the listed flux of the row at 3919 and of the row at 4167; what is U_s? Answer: -1.9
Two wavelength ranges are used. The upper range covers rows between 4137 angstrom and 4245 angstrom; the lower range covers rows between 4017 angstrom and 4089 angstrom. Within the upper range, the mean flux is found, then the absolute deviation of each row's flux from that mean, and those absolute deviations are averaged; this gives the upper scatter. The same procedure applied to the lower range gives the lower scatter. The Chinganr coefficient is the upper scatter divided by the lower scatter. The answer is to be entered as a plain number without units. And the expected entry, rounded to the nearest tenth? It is 0.8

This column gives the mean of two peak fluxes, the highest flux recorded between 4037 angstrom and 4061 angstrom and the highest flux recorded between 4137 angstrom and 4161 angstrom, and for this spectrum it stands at 3.76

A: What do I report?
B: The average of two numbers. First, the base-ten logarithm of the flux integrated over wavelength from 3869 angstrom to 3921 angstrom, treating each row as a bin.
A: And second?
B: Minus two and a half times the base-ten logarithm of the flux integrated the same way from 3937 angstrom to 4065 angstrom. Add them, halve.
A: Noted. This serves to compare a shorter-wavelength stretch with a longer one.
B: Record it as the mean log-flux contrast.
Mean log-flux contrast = -2.18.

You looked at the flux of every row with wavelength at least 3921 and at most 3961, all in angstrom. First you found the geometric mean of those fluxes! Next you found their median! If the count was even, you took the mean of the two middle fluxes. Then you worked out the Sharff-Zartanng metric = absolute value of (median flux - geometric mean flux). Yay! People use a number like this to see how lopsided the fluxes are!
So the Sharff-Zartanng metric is 0.12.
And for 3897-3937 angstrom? 0.16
